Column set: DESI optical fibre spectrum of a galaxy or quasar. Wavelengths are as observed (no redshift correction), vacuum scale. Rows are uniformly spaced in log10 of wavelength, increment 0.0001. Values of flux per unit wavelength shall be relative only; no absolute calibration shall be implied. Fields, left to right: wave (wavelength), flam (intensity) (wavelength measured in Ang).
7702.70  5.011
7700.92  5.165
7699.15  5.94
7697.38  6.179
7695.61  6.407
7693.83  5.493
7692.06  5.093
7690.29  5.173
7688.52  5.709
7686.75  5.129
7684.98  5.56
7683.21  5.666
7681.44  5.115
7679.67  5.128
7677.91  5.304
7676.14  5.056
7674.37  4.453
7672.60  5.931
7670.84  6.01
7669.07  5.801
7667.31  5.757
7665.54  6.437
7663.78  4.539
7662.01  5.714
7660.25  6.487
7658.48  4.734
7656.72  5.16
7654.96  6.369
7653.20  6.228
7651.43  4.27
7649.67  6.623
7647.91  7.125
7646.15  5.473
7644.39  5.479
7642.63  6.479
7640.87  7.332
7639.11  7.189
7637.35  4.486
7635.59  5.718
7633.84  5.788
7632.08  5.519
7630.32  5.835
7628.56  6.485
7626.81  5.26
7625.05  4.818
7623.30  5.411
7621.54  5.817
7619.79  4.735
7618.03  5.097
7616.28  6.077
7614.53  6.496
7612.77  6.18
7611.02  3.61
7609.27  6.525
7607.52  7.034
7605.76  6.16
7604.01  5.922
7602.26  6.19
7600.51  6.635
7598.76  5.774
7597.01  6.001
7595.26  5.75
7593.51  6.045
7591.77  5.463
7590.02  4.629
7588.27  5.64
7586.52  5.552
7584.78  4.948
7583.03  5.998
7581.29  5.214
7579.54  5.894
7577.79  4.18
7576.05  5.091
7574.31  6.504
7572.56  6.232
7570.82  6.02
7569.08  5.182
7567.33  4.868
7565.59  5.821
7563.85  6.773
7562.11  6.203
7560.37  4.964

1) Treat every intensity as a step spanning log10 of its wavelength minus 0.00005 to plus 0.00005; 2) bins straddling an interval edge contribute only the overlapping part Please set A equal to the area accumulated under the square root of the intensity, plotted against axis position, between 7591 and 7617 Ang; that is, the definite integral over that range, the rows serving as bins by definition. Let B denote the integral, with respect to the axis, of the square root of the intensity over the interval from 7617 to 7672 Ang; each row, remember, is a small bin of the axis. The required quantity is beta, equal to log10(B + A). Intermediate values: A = 64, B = 132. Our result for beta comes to 2.3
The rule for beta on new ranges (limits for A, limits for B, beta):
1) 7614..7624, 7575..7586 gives 1.7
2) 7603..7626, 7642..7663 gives 2.0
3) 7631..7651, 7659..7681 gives 2.0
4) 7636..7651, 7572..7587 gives 1.9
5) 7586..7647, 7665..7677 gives 2.2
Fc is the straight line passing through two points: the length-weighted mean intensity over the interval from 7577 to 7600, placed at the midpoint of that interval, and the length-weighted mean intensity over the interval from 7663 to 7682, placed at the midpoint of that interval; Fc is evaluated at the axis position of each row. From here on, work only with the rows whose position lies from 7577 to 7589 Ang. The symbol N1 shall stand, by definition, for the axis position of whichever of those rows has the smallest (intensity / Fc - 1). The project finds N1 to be 7577.79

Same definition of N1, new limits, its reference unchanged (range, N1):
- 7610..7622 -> 7611.02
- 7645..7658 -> 7651.43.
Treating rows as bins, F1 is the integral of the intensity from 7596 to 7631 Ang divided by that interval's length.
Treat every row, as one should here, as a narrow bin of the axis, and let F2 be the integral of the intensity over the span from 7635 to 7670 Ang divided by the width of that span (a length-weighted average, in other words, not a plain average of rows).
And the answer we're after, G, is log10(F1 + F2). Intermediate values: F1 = 5.80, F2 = 5.87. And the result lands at 1.07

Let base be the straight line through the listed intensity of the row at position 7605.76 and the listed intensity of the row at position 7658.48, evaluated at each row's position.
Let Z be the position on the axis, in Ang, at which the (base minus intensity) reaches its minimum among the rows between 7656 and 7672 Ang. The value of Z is 7665.54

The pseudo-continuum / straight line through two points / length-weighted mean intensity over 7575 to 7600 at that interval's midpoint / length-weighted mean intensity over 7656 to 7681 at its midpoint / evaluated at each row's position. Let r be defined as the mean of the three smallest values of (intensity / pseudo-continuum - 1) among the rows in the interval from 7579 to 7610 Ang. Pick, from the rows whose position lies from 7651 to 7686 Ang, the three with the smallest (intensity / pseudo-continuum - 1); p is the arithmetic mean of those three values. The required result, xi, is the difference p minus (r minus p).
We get -0.283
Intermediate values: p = -0.19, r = -0.10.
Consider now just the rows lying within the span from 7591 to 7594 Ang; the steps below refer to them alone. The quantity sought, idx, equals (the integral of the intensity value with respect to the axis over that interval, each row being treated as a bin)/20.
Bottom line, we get 0.86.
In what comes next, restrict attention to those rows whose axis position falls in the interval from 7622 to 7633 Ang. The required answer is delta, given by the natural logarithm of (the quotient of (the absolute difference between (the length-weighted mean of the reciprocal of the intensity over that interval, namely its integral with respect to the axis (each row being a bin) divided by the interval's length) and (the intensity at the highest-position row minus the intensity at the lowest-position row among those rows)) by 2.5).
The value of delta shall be -3.5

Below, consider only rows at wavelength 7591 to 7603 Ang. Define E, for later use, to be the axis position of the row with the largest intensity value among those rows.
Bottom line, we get 7600.51 Ang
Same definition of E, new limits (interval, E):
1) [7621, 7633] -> 7628.56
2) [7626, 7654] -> 7640.87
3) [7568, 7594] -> 7574.31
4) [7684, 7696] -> 7695.61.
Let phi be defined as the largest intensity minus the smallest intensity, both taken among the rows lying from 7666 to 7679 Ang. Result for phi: 1.56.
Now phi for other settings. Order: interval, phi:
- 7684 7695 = 0.62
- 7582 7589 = 1.05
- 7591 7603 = 1.17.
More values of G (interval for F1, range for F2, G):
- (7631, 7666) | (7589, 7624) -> 1.07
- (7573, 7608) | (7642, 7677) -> 1.06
